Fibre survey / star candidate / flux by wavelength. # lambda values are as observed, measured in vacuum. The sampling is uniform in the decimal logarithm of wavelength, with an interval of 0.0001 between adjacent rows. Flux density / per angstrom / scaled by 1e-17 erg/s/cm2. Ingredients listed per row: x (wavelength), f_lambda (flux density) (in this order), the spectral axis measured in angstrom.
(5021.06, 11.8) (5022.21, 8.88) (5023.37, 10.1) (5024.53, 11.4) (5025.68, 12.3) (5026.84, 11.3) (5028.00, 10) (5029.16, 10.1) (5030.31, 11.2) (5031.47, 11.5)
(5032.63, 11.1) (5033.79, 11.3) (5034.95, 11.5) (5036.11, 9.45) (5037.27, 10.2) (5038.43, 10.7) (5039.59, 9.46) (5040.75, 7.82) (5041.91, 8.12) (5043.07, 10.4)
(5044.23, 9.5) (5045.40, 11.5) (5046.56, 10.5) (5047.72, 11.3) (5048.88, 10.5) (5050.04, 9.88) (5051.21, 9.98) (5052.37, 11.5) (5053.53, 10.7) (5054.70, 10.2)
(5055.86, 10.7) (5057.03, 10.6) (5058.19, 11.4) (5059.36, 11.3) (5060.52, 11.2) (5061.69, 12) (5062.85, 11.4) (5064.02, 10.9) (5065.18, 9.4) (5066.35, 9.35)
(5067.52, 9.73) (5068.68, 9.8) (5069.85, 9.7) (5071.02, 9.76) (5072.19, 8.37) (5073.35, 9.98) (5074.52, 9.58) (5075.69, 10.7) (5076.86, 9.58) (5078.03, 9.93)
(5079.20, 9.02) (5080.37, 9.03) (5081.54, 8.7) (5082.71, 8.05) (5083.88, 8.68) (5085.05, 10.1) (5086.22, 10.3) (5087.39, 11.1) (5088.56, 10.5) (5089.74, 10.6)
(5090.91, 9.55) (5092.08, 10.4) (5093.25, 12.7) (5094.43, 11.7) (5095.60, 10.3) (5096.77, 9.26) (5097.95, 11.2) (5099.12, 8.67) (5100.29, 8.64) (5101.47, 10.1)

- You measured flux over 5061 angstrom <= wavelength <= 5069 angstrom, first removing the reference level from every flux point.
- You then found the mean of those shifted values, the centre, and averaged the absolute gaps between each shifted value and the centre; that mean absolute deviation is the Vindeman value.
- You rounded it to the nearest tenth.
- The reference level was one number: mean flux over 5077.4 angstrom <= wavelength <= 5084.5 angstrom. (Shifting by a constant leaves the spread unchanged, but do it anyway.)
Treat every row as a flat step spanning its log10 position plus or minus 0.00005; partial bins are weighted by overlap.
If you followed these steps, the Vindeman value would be 0.9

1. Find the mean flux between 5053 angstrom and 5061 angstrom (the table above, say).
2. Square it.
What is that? 118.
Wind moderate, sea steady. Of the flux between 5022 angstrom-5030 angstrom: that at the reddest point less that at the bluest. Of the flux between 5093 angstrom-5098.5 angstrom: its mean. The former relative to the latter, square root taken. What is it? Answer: 0.33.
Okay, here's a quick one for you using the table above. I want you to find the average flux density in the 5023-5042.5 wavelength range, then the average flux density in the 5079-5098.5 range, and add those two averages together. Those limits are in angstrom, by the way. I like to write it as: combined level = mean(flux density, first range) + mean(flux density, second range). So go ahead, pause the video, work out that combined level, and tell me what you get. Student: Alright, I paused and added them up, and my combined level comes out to 20.5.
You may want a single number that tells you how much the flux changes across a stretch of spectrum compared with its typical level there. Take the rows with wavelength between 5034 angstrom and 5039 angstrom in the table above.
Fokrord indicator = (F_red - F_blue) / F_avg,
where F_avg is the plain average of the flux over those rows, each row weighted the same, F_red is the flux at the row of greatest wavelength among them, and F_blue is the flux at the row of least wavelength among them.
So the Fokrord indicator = -0.08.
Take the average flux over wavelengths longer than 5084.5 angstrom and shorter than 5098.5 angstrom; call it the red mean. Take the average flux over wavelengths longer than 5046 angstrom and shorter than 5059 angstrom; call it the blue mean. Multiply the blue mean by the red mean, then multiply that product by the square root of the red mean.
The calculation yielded 370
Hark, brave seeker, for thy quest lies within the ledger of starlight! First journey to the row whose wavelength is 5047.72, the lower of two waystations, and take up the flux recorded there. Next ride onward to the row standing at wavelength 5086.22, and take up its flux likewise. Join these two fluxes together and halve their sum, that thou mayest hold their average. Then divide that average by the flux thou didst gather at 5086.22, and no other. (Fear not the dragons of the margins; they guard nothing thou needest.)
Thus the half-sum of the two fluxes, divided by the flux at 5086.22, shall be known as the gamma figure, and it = 1.05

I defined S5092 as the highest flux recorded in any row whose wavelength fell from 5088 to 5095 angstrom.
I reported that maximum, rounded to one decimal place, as 12.7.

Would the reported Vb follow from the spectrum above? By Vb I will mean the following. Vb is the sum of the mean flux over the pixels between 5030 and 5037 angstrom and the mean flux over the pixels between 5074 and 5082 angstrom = 20.5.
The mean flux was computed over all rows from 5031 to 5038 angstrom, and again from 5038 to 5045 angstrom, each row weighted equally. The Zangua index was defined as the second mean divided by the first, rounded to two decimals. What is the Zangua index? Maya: 0.86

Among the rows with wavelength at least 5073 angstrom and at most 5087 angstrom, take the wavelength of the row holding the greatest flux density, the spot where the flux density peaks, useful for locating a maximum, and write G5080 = 5075.69 angstrom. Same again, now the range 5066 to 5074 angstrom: 5073.35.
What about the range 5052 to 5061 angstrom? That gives 5052.37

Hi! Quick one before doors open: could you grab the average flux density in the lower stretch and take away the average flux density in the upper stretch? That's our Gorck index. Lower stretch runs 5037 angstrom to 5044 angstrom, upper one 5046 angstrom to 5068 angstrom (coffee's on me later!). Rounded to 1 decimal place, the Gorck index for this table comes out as -1.2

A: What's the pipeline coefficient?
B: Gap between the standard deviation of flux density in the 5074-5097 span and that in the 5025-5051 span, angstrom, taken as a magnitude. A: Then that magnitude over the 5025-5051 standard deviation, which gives 0.01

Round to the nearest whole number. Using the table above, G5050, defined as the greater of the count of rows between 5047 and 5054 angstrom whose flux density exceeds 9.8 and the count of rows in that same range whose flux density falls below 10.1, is 6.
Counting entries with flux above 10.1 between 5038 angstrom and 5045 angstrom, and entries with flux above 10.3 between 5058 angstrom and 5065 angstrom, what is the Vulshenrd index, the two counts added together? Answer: 8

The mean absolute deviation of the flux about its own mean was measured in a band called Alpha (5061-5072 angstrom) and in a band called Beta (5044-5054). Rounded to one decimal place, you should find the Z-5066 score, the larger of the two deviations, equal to 0.8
